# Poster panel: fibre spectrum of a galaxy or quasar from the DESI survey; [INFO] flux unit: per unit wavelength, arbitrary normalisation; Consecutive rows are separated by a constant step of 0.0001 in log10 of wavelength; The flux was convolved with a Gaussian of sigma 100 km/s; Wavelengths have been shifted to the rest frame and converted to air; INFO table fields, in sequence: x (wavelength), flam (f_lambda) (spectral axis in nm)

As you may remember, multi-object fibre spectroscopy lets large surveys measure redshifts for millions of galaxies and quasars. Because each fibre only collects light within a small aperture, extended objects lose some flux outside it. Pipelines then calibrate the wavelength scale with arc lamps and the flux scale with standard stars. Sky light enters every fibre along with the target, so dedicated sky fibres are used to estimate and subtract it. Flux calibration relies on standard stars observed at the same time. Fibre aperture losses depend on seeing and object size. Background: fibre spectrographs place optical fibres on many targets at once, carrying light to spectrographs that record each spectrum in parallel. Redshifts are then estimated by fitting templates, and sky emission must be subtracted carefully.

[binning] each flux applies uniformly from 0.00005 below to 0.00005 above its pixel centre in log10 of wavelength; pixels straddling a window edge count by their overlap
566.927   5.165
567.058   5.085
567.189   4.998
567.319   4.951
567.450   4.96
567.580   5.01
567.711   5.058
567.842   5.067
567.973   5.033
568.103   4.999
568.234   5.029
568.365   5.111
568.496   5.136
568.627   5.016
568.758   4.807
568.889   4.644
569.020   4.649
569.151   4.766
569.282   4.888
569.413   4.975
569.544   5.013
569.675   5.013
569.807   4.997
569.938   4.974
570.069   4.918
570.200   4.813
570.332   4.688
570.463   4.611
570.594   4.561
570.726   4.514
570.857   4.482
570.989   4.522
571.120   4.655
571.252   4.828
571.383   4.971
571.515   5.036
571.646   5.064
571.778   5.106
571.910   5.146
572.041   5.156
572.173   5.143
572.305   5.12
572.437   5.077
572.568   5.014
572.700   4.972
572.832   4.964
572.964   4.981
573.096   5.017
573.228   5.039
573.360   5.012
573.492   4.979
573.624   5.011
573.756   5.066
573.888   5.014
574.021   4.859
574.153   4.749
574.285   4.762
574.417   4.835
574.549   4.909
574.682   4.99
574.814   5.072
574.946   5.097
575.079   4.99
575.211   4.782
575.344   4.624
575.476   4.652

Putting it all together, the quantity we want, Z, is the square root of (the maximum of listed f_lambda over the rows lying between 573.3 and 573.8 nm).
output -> 2.25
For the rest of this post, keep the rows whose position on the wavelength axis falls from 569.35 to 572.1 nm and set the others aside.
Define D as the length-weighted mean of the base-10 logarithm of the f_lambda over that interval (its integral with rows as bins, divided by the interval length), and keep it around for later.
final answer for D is 0.686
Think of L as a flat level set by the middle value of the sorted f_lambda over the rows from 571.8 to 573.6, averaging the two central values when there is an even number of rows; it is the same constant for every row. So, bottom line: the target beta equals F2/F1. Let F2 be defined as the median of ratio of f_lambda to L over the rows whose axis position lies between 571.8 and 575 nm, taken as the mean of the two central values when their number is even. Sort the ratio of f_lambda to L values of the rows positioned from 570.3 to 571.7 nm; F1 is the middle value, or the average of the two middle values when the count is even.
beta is 1.08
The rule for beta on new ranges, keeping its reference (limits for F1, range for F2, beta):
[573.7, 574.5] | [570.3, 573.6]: 1.03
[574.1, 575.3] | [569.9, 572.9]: 1.01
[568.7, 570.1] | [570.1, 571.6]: 0.95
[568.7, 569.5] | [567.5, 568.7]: 1.05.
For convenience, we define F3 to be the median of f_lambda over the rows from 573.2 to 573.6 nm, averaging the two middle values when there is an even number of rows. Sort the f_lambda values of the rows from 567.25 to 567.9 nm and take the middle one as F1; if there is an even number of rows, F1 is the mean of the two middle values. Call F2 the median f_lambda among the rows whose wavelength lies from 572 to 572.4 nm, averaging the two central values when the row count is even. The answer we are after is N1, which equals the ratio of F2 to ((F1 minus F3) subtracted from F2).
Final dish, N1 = 1.00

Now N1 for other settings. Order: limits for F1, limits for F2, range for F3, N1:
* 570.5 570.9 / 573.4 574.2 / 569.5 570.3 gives 0.91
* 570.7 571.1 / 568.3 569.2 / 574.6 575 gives 0.90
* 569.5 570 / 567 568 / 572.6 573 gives 1.01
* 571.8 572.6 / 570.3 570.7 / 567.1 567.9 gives 1.03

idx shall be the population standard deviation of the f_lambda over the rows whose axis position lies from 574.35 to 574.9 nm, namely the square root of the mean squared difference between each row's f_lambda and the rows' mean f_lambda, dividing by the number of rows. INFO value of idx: 0.089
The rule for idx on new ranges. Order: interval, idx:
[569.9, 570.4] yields 0.109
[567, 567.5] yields 0.053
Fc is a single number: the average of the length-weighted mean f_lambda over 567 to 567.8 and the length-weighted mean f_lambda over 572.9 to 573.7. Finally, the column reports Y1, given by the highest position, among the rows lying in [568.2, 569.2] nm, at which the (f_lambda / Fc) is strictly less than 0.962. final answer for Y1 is 569.151 nm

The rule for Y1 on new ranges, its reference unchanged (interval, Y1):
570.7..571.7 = 571.120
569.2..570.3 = 570.200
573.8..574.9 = 574.285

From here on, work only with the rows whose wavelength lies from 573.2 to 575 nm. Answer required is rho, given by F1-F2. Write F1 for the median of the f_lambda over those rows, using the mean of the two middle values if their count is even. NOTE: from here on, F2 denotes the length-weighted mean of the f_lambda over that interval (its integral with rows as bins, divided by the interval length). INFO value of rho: 0.05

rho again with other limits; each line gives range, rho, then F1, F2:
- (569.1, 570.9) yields 0.04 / 4.85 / 4.81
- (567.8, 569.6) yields 0.07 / 5.01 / 4.94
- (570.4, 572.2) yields 0.06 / 4.90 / 4.84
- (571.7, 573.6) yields -0.02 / 5.03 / 5.05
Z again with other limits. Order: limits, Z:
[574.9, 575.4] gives 2.26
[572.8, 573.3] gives 2.24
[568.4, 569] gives 2.27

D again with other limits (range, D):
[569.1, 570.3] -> 0.692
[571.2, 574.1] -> 0.701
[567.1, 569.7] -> 0.695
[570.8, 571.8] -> 0.683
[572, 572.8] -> 0.705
